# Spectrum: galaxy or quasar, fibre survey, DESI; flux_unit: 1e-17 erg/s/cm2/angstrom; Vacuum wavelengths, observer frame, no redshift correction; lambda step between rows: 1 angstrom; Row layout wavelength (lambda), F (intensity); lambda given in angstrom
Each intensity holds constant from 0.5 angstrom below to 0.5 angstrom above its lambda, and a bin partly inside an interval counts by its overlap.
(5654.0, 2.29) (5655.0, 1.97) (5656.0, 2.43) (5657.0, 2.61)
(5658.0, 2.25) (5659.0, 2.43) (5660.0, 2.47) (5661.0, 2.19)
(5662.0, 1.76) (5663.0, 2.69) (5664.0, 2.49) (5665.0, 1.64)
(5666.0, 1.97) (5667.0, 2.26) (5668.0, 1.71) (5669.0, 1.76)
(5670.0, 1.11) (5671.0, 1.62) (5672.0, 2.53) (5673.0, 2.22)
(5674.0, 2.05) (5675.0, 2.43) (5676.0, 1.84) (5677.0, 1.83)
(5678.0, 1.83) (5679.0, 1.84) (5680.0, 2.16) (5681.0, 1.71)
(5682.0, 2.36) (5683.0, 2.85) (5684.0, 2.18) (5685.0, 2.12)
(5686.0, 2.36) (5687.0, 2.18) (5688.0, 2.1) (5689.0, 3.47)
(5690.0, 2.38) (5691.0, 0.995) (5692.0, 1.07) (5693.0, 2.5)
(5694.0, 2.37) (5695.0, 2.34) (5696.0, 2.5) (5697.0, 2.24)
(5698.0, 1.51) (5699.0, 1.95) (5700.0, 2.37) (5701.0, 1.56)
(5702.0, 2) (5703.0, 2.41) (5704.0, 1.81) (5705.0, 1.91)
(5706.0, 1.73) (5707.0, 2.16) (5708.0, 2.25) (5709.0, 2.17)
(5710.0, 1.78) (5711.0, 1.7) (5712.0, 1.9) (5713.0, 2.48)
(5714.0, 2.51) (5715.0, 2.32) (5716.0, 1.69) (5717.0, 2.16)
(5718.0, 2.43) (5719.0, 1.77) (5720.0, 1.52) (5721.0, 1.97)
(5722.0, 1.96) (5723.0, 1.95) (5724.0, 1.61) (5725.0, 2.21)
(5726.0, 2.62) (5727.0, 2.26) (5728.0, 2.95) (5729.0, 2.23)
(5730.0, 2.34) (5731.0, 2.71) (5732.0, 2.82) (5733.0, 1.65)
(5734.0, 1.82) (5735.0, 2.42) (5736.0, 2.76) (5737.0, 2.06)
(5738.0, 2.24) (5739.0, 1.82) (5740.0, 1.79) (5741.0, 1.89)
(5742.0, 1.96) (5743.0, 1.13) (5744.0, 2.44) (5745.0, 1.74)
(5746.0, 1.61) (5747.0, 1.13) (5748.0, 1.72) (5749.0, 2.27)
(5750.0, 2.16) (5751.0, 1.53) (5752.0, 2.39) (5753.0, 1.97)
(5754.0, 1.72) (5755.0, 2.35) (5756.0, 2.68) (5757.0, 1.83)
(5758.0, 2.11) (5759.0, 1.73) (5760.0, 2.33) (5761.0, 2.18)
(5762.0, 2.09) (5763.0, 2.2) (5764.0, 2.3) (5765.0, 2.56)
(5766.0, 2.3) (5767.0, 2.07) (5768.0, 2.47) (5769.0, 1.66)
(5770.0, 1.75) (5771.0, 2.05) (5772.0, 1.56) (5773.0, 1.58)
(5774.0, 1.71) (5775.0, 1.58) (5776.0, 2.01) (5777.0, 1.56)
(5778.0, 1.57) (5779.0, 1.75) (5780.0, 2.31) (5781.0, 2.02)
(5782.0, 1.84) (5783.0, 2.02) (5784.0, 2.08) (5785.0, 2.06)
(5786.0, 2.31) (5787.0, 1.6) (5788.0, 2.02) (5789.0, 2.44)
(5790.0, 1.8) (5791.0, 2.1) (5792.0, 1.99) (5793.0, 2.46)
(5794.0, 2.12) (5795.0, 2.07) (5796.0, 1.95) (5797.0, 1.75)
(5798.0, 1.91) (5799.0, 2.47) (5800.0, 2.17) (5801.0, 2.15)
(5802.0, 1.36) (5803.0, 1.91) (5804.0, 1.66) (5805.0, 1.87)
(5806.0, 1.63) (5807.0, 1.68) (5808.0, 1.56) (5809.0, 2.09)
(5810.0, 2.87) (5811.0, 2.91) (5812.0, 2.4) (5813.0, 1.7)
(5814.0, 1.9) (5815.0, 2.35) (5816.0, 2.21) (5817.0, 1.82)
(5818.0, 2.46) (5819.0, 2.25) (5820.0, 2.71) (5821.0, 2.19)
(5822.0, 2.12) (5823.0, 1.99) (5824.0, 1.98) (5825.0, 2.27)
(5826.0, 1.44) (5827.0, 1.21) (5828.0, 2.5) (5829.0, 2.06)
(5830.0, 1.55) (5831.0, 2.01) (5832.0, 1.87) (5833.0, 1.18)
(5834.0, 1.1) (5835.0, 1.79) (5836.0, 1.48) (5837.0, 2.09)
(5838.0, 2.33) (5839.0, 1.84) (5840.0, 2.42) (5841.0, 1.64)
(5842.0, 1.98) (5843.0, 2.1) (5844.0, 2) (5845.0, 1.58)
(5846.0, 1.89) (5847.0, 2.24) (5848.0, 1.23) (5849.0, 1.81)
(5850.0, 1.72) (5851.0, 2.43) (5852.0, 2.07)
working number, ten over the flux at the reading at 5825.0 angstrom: 4.4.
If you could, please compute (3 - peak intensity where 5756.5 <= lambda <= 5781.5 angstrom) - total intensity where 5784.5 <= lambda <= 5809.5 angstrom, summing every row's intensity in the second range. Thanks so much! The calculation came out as -48.7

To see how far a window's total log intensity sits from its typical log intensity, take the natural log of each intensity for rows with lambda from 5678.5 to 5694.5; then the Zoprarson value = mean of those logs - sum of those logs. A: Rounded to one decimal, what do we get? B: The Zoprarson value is -11.0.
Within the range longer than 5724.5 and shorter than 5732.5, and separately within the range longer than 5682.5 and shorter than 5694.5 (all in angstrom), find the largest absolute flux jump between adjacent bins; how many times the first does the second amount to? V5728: 2.0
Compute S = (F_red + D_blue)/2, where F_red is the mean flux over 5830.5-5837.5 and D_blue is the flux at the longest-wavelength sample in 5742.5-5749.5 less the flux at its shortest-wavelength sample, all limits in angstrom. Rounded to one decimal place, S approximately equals 1.4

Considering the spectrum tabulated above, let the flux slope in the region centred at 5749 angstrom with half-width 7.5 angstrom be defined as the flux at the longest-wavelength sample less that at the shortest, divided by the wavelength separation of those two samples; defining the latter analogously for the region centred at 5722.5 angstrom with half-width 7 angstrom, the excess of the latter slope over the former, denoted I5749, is -0.01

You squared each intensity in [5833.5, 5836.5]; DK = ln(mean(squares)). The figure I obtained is 0.8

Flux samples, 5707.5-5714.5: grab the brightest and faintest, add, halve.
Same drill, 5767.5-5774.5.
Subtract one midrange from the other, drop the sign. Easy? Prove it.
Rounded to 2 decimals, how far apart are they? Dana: 0.09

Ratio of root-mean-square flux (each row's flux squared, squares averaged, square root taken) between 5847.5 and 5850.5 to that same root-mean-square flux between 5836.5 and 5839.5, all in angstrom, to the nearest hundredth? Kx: 0.77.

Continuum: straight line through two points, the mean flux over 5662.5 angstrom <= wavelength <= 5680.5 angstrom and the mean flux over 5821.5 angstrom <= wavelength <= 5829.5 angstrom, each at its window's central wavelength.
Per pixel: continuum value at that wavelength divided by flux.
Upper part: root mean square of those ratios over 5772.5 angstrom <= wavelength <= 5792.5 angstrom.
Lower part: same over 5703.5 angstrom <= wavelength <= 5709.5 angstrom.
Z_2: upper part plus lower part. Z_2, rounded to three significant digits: 2.06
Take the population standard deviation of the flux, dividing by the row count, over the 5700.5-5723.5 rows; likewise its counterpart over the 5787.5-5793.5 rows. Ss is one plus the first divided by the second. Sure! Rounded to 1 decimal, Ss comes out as 2.2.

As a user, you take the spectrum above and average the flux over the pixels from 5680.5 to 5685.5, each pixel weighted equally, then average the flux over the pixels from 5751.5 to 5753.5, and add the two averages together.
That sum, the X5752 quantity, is 4.42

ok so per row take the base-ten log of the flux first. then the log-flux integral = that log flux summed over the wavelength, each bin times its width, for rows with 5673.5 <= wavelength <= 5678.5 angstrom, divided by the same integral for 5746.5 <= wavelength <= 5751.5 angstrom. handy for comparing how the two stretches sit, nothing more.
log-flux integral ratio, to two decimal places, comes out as 1.28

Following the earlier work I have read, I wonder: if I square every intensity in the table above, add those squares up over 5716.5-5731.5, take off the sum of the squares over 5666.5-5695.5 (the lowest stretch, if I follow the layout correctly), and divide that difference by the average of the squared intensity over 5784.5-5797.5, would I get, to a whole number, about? -14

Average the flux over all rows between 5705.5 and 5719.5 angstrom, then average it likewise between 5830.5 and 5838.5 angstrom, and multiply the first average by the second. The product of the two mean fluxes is 3.59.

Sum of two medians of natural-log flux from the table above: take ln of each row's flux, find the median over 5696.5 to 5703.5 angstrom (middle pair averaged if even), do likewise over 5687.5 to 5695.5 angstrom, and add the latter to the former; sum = 1.55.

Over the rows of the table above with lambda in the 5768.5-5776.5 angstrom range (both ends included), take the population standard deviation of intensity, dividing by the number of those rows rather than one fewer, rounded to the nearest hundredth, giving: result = 0.18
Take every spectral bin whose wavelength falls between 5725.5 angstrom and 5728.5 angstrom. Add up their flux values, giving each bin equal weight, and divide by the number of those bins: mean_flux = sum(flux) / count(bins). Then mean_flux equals 2.6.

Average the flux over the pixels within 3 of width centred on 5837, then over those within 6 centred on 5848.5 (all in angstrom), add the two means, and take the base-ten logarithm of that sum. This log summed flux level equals 0.586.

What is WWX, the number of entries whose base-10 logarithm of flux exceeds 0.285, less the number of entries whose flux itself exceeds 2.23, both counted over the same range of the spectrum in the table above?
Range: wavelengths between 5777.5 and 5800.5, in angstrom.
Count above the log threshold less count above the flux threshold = 11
